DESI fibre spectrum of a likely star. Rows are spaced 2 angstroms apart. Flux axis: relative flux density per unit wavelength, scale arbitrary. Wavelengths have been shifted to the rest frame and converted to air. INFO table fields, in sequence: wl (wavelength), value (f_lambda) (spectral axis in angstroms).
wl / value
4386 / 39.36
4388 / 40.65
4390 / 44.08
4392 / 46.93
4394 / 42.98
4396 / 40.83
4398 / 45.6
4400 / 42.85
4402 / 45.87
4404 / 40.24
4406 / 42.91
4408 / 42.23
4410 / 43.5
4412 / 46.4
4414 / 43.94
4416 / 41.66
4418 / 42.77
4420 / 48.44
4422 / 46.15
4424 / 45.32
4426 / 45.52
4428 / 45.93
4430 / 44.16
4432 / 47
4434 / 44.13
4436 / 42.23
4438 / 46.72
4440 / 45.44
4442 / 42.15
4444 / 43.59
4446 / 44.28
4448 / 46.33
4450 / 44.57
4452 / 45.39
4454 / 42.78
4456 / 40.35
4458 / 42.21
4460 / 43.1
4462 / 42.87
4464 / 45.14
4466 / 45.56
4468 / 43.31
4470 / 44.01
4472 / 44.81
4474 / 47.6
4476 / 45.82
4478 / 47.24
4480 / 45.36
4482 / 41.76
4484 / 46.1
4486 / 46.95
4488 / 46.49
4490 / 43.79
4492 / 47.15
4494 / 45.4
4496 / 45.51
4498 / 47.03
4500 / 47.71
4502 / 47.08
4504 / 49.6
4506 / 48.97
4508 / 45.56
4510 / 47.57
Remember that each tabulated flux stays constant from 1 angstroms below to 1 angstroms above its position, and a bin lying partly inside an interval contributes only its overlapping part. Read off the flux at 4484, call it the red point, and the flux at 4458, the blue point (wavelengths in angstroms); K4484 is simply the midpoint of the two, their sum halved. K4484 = 44.2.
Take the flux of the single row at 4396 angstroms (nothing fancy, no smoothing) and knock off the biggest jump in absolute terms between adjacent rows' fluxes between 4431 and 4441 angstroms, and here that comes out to 36.3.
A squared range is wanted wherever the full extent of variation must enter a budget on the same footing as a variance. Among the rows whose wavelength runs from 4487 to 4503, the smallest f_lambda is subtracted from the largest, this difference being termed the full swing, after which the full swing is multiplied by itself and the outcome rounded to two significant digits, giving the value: 15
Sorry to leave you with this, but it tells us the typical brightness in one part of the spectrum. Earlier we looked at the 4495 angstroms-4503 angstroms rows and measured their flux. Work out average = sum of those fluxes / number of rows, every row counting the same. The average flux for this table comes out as 46.8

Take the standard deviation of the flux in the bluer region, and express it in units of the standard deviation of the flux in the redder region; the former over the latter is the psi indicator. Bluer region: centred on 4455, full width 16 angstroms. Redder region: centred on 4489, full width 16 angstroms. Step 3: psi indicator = 1.05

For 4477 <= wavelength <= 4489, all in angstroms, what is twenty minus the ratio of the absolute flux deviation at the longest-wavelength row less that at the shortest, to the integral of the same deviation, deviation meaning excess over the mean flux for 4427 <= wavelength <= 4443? 20.03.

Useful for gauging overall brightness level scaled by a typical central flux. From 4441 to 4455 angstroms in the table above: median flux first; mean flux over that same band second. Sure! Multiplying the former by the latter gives 1955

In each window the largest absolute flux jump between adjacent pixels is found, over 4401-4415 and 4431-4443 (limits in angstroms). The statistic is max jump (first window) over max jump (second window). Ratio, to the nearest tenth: 1.3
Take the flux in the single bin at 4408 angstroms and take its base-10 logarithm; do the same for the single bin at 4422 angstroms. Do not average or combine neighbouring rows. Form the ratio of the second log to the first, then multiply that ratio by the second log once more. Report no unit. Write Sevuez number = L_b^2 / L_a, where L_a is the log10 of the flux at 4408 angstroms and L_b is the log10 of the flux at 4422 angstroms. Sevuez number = 1.70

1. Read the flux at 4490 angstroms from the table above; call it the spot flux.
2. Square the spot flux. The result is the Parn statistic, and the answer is 1918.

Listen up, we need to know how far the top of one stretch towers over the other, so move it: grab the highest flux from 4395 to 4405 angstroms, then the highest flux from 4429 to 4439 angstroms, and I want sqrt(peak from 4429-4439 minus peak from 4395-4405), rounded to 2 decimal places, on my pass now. 1.06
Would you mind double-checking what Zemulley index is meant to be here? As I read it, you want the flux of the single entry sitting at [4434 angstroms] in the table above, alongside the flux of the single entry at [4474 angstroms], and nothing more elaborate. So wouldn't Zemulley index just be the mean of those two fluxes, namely 45.9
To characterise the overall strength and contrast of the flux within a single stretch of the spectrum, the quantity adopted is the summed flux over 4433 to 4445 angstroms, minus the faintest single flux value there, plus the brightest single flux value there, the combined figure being 269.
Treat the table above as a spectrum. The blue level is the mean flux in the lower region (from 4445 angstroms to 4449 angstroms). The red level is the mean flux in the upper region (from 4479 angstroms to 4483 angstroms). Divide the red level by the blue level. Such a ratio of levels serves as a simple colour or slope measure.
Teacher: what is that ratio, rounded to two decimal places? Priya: 0.96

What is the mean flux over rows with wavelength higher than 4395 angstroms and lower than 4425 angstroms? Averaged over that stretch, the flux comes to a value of 43.9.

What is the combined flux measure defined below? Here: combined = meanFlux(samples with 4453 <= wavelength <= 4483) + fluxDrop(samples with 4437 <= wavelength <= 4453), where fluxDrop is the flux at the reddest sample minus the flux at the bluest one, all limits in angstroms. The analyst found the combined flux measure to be 42.8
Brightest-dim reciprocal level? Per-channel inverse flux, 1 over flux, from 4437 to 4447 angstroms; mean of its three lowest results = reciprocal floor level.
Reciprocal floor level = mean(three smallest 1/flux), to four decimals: 0.0220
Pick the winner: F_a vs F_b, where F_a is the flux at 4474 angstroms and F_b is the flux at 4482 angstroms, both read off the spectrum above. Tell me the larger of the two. 47.6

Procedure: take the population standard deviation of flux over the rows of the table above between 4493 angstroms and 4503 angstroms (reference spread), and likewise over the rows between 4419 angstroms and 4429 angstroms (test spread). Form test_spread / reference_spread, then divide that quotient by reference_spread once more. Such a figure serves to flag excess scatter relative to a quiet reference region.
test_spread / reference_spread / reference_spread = 1.32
